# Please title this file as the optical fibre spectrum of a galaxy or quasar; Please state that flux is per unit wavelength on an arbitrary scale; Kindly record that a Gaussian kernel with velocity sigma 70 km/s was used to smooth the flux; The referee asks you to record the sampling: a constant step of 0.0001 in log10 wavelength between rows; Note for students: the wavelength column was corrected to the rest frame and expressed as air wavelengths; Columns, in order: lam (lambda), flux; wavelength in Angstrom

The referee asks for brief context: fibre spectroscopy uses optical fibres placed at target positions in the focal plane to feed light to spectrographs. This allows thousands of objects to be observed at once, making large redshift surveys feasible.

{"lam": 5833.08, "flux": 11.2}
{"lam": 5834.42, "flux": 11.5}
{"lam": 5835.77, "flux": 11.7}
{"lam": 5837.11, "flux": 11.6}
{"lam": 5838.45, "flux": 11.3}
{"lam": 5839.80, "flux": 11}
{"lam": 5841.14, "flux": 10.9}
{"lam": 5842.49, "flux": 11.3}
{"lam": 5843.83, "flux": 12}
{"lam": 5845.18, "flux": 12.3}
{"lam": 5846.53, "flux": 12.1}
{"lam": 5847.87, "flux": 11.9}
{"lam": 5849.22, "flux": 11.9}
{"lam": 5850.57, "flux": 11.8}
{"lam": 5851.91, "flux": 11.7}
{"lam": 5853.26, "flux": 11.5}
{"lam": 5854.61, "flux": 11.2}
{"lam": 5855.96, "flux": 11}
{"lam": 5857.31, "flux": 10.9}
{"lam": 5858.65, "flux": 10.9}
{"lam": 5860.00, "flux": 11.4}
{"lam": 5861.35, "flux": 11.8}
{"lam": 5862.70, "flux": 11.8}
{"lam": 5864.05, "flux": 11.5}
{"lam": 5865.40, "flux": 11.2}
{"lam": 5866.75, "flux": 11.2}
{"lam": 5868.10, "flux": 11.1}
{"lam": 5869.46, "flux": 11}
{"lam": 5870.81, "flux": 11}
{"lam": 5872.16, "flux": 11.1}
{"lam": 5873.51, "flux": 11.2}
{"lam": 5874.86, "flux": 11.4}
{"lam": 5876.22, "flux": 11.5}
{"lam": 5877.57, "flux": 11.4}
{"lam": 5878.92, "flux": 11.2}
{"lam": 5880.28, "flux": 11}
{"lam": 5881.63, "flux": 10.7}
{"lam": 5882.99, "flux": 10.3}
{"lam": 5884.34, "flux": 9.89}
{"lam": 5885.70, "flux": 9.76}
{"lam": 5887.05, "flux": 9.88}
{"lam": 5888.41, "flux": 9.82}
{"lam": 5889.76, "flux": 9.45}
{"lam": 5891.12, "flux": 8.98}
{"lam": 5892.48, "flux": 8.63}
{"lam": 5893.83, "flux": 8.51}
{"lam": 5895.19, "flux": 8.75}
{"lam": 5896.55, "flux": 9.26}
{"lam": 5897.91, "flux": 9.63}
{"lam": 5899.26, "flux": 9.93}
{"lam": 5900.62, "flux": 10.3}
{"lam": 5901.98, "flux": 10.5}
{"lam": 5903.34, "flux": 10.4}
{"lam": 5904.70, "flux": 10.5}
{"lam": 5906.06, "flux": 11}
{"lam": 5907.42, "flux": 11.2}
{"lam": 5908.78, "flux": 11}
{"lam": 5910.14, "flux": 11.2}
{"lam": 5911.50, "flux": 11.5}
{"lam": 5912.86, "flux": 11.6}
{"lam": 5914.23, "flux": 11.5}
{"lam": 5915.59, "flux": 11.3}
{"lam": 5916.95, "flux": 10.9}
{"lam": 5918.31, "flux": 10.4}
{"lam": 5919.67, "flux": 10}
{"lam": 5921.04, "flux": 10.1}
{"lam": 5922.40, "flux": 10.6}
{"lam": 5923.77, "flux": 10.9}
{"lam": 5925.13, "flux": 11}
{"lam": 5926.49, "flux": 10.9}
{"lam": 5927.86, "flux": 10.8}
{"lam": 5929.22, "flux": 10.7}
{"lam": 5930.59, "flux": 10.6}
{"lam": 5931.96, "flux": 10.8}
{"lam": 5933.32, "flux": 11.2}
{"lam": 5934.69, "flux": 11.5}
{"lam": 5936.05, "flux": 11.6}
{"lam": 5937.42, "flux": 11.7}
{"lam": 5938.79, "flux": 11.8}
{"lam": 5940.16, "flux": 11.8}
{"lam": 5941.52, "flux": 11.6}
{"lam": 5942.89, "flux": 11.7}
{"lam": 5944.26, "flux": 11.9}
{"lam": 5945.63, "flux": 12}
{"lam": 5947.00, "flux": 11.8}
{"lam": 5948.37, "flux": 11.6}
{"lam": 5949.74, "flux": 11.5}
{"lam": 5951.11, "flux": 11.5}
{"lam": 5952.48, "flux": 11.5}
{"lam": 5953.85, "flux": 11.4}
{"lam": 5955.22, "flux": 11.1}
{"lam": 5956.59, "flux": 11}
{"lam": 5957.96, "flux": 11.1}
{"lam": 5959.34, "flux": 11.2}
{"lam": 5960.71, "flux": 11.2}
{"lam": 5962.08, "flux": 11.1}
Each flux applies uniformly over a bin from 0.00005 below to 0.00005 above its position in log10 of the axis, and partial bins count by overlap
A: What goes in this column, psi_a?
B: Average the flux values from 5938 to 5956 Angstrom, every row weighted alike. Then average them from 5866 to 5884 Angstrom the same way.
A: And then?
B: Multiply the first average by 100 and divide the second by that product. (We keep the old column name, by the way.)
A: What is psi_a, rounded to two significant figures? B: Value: 0.0095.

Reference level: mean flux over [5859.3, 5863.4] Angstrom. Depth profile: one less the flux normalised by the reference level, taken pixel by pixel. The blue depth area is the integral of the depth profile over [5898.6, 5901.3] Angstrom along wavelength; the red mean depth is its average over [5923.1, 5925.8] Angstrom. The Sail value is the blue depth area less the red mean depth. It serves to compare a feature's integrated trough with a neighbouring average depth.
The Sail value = 0.30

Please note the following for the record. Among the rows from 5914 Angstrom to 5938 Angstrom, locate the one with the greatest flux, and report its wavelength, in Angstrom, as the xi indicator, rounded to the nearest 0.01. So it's 5937.42 Angstrom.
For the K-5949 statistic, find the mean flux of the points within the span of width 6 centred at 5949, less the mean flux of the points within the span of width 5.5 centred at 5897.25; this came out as 2.2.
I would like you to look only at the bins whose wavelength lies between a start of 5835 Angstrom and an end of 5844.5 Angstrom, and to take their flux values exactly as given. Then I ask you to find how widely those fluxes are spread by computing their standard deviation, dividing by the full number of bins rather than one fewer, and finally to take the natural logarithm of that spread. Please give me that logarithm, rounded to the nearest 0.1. -1.0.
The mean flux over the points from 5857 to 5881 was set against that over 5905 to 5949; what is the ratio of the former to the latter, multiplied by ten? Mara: 10.1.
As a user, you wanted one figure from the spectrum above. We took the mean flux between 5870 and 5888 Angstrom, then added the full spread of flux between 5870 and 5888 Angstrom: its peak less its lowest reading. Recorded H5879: 12.5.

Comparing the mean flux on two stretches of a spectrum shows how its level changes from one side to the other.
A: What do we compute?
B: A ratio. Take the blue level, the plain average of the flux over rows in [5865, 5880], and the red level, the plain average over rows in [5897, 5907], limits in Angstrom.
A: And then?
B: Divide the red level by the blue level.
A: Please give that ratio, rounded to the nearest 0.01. 0.92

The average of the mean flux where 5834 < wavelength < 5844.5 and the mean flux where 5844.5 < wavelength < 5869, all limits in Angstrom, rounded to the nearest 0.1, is 11.5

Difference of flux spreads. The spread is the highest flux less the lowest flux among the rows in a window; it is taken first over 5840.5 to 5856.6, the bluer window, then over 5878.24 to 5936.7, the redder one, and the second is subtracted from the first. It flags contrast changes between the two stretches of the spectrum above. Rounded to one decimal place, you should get -1.7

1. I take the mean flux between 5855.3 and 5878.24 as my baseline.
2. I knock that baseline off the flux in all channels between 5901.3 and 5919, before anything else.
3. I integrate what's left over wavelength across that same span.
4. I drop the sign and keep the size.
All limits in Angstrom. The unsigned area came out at 4.6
